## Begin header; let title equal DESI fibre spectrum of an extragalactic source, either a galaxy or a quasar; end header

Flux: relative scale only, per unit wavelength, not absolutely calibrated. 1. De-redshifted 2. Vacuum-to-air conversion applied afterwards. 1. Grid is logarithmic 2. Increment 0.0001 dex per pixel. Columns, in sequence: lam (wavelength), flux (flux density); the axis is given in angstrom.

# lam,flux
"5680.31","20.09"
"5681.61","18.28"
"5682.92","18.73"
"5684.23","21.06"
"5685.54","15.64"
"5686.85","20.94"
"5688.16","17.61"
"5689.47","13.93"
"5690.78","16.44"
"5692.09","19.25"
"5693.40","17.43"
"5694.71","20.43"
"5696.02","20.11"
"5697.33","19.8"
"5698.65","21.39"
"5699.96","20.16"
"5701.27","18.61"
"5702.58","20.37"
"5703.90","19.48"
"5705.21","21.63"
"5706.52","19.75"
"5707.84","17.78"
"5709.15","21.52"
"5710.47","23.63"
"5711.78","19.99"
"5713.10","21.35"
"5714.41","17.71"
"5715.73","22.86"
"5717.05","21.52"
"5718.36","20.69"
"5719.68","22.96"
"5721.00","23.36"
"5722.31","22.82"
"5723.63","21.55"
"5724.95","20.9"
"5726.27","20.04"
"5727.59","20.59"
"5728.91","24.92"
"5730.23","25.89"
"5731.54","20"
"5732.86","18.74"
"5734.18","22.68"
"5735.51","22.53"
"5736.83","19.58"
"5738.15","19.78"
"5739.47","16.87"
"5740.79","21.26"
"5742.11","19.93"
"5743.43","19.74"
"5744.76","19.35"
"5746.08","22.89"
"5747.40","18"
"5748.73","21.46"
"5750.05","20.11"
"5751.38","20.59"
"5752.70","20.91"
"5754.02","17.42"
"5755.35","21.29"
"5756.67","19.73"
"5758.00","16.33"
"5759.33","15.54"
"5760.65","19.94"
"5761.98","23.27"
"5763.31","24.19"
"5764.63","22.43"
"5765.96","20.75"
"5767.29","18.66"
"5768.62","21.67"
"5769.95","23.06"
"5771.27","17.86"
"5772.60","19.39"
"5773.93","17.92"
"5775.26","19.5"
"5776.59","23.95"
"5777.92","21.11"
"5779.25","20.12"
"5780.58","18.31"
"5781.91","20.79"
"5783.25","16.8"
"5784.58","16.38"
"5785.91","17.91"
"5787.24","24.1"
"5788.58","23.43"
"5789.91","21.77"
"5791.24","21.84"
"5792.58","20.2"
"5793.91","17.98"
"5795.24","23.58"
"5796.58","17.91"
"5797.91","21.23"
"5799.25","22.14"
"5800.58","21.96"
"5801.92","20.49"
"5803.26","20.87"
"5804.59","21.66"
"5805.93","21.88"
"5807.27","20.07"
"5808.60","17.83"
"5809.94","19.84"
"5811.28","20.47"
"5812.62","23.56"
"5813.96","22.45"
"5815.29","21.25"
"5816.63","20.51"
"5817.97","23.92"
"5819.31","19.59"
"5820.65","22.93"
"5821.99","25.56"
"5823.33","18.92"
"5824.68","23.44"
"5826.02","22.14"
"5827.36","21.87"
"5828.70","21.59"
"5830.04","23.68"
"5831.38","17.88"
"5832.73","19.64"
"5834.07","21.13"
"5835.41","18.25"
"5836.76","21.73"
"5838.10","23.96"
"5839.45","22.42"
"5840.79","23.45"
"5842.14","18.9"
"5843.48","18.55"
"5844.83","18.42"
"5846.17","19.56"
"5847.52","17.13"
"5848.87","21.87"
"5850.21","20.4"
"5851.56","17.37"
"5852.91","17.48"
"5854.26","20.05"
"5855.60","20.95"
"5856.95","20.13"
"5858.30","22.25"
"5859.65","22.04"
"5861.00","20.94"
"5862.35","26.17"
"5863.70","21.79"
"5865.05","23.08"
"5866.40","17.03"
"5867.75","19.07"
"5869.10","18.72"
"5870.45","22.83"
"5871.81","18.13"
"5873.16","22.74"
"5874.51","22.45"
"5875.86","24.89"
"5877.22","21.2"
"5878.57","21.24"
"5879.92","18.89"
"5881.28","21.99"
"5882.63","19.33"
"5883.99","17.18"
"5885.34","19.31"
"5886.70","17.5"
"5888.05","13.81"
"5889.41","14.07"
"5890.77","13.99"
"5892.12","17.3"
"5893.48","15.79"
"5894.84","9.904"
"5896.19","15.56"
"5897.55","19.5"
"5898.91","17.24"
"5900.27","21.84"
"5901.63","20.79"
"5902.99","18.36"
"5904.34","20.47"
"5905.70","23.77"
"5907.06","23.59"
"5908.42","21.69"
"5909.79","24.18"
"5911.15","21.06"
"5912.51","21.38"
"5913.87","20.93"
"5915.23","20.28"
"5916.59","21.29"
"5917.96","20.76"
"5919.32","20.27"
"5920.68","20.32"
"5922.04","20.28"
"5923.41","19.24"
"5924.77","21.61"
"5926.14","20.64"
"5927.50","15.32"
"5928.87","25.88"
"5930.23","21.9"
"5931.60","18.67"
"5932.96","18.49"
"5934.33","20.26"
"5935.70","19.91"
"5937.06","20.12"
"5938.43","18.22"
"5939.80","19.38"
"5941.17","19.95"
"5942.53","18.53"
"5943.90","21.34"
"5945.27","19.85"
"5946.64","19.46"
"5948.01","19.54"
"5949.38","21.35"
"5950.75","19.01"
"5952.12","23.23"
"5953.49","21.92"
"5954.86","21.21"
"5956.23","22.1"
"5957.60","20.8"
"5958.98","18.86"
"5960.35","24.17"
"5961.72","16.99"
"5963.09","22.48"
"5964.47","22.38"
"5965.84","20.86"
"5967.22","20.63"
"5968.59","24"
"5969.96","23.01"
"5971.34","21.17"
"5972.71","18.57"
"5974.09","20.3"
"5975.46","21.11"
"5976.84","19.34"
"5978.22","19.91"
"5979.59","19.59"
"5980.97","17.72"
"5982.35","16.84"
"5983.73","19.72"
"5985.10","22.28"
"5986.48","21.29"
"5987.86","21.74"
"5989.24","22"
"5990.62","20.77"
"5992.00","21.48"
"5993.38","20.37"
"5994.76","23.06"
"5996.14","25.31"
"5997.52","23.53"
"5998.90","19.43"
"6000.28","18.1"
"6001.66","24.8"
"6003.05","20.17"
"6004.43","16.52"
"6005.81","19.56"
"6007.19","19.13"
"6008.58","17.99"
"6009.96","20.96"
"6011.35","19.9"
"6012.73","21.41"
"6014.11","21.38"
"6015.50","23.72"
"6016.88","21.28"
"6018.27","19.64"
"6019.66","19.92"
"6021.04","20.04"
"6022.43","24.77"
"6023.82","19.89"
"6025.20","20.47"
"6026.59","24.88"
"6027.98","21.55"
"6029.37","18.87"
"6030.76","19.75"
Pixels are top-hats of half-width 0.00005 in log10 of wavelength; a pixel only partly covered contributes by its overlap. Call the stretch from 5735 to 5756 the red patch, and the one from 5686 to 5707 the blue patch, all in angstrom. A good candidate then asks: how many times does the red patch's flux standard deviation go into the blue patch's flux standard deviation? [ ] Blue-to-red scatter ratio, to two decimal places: 1.20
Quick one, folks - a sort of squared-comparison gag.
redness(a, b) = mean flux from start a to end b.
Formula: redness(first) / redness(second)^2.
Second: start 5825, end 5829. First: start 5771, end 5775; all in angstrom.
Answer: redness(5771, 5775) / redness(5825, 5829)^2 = 0.038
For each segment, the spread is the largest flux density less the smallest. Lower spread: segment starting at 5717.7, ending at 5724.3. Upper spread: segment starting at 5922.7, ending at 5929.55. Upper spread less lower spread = 8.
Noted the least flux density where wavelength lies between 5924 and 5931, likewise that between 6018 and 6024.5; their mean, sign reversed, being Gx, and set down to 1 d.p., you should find -17.5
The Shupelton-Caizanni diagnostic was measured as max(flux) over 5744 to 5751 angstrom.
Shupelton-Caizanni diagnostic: 22.89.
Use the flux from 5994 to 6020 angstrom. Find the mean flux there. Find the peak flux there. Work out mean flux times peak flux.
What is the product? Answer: 527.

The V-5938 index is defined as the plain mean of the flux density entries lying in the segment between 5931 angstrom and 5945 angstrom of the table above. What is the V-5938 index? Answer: 19.5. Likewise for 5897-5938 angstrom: 20.7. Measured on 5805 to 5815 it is 20.9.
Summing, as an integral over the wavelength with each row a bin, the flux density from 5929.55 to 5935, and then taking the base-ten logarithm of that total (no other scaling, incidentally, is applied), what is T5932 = 2.03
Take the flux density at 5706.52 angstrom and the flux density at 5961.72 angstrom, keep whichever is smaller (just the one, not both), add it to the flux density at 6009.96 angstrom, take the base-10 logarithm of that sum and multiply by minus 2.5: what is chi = -3.95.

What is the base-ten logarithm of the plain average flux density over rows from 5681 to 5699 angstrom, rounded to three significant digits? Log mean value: 1.27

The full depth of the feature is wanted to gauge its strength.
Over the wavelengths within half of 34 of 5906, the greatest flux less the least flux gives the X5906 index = 14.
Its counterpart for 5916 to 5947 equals 11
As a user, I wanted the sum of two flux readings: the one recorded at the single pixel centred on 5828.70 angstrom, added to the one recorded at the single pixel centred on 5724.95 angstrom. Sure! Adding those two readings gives 42.5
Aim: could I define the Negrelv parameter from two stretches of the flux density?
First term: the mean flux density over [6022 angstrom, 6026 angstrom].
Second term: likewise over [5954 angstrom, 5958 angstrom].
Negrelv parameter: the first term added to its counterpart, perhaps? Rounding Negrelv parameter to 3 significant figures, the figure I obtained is 43.1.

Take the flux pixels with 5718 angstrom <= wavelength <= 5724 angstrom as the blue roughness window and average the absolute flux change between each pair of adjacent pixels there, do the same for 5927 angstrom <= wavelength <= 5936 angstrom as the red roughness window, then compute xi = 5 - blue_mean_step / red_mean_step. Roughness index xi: 4.67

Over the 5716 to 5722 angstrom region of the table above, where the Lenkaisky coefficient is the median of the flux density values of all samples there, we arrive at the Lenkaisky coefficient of 22.2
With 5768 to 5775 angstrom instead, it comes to 19.4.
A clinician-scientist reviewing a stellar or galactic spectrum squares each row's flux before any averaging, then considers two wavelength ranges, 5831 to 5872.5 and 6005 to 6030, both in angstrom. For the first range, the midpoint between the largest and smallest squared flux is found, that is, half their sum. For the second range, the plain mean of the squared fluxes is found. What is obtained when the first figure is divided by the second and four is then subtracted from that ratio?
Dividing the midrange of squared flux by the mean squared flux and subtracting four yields -2.89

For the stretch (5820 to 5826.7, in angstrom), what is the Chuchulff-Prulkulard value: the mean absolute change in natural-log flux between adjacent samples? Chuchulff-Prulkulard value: 0.17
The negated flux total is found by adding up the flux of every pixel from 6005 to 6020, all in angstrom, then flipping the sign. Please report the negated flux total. -225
